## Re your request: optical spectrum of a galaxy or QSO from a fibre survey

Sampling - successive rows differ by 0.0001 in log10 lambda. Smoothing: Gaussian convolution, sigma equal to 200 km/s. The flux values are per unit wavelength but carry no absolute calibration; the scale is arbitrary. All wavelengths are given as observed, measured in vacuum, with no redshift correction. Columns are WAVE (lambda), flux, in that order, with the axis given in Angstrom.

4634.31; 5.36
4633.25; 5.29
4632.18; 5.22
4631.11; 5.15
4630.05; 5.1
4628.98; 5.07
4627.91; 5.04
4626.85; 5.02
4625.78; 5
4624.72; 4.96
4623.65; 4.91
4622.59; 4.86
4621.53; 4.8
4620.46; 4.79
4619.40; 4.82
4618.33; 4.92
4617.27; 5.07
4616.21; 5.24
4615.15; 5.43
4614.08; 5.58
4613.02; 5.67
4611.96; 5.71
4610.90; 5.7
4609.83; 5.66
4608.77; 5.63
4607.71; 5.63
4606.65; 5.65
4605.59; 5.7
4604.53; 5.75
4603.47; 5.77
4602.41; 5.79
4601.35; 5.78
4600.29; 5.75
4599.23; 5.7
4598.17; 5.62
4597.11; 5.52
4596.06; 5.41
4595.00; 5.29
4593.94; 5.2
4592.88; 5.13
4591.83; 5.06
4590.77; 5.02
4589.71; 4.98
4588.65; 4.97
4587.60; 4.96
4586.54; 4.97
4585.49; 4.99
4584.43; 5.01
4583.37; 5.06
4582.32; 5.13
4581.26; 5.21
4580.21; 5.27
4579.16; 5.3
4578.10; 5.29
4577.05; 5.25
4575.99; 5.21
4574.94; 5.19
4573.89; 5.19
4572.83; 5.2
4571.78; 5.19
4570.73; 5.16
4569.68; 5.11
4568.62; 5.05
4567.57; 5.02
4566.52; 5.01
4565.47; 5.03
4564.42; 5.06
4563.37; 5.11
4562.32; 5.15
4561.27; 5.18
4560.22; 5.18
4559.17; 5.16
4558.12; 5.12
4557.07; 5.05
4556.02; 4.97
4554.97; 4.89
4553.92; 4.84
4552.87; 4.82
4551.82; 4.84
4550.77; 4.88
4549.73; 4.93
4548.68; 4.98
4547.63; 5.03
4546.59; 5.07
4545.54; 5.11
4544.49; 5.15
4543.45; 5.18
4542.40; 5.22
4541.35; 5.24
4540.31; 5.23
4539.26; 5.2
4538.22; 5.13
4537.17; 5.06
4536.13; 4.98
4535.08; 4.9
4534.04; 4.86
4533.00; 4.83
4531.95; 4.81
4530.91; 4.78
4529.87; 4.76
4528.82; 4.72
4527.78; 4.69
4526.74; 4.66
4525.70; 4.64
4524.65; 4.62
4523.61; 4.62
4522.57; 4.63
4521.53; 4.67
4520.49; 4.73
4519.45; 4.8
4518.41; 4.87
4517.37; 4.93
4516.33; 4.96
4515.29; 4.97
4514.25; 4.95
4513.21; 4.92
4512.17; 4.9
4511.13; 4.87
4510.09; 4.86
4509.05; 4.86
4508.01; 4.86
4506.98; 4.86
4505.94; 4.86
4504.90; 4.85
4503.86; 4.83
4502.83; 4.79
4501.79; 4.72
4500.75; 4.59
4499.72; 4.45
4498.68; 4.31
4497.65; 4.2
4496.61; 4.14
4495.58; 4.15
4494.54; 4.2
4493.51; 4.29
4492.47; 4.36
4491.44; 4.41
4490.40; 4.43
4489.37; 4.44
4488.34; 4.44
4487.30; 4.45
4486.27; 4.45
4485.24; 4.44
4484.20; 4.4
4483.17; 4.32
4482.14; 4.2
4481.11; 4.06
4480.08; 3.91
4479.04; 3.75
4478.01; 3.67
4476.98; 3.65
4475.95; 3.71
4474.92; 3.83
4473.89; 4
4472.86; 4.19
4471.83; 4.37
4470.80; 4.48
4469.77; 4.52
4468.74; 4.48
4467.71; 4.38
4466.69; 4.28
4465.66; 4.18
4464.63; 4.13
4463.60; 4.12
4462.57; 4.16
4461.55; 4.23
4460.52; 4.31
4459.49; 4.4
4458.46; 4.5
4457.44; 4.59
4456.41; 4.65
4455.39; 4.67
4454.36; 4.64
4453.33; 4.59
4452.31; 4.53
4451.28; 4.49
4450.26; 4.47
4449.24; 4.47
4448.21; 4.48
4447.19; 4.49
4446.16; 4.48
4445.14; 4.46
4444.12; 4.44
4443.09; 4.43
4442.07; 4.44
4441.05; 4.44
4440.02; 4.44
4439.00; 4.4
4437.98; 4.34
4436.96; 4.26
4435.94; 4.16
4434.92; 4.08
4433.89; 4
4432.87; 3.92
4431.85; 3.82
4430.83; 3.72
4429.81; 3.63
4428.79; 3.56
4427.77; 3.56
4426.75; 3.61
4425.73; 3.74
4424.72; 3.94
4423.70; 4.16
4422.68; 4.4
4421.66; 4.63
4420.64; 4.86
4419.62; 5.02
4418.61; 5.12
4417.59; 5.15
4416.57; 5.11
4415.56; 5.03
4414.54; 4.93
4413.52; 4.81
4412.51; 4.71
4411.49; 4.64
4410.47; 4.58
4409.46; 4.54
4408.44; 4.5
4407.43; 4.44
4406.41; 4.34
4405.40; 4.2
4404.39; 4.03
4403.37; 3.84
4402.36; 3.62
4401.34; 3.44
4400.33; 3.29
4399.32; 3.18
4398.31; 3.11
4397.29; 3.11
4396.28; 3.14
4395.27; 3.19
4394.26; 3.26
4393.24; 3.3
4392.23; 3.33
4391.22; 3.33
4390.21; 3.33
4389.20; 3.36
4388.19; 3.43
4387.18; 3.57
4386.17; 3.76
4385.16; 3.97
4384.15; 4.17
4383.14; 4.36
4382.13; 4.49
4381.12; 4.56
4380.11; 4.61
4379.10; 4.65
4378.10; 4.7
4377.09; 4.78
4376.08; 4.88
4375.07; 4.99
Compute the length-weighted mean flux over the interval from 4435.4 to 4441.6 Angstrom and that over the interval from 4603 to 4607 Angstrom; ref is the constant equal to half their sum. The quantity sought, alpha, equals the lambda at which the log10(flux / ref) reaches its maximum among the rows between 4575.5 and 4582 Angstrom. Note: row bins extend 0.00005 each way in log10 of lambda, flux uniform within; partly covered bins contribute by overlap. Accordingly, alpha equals 4579.16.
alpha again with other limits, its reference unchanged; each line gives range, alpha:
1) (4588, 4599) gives 4598.17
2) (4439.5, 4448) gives 4447.19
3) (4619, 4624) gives 4623.65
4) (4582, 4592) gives 4582.32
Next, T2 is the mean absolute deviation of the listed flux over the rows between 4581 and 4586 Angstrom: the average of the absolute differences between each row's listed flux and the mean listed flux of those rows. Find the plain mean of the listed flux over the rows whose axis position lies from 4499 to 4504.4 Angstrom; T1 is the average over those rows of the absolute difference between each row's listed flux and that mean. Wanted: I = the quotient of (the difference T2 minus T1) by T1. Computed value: -0.4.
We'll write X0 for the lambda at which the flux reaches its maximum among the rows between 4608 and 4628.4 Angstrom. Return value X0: 4611.96 Angstrom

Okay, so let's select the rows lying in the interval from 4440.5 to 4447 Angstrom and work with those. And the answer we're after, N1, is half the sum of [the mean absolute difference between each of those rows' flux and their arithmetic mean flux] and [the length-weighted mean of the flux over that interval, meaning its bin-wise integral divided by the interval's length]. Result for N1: 2.2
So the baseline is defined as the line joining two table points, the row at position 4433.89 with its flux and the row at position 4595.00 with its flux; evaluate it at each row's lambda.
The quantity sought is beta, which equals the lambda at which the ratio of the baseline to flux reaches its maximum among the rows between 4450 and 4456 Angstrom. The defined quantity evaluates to 4450.26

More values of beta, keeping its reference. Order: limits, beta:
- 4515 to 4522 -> 4521.53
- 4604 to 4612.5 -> 4608.77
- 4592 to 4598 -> 4592.88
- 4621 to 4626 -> 4621.53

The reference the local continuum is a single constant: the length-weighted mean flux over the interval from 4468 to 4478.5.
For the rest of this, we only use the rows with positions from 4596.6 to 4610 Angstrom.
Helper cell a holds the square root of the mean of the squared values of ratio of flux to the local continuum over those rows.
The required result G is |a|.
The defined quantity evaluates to 1.39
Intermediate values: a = 1.39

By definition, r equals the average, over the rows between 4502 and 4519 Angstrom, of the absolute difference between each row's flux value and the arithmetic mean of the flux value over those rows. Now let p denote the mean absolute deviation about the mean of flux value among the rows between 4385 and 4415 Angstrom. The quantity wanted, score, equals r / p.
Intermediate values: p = 0.53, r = 0.041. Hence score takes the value 0.08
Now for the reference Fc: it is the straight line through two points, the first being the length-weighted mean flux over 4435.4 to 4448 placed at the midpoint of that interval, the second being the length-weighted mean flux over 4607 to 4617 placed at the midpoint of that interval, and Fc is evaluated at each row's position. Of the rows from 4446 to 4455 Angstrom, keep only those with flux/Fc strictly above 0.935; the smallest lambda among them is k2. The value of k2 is 4446.16 Angstrom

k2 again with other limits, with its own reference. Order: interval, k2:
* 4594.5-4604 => 4595.00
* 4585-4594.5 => 4592.88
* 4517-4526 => 4517.37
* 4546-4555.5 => 4546.59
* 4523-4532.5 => 4527.78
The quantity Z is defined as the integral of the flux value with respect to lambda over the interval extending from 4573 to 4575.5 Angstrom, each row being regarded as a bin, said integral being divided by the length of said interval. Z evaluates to 5.2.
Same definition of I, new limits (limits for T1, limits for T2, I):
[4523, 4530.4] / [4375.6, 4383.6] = 1.9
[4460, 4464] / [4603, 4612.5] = -0.4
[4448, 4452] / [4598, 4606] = 4.9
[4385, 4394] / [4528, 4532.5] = -0.9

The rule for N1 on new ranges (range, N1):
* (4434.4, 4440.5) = 2.2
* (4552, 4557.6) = 2.5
